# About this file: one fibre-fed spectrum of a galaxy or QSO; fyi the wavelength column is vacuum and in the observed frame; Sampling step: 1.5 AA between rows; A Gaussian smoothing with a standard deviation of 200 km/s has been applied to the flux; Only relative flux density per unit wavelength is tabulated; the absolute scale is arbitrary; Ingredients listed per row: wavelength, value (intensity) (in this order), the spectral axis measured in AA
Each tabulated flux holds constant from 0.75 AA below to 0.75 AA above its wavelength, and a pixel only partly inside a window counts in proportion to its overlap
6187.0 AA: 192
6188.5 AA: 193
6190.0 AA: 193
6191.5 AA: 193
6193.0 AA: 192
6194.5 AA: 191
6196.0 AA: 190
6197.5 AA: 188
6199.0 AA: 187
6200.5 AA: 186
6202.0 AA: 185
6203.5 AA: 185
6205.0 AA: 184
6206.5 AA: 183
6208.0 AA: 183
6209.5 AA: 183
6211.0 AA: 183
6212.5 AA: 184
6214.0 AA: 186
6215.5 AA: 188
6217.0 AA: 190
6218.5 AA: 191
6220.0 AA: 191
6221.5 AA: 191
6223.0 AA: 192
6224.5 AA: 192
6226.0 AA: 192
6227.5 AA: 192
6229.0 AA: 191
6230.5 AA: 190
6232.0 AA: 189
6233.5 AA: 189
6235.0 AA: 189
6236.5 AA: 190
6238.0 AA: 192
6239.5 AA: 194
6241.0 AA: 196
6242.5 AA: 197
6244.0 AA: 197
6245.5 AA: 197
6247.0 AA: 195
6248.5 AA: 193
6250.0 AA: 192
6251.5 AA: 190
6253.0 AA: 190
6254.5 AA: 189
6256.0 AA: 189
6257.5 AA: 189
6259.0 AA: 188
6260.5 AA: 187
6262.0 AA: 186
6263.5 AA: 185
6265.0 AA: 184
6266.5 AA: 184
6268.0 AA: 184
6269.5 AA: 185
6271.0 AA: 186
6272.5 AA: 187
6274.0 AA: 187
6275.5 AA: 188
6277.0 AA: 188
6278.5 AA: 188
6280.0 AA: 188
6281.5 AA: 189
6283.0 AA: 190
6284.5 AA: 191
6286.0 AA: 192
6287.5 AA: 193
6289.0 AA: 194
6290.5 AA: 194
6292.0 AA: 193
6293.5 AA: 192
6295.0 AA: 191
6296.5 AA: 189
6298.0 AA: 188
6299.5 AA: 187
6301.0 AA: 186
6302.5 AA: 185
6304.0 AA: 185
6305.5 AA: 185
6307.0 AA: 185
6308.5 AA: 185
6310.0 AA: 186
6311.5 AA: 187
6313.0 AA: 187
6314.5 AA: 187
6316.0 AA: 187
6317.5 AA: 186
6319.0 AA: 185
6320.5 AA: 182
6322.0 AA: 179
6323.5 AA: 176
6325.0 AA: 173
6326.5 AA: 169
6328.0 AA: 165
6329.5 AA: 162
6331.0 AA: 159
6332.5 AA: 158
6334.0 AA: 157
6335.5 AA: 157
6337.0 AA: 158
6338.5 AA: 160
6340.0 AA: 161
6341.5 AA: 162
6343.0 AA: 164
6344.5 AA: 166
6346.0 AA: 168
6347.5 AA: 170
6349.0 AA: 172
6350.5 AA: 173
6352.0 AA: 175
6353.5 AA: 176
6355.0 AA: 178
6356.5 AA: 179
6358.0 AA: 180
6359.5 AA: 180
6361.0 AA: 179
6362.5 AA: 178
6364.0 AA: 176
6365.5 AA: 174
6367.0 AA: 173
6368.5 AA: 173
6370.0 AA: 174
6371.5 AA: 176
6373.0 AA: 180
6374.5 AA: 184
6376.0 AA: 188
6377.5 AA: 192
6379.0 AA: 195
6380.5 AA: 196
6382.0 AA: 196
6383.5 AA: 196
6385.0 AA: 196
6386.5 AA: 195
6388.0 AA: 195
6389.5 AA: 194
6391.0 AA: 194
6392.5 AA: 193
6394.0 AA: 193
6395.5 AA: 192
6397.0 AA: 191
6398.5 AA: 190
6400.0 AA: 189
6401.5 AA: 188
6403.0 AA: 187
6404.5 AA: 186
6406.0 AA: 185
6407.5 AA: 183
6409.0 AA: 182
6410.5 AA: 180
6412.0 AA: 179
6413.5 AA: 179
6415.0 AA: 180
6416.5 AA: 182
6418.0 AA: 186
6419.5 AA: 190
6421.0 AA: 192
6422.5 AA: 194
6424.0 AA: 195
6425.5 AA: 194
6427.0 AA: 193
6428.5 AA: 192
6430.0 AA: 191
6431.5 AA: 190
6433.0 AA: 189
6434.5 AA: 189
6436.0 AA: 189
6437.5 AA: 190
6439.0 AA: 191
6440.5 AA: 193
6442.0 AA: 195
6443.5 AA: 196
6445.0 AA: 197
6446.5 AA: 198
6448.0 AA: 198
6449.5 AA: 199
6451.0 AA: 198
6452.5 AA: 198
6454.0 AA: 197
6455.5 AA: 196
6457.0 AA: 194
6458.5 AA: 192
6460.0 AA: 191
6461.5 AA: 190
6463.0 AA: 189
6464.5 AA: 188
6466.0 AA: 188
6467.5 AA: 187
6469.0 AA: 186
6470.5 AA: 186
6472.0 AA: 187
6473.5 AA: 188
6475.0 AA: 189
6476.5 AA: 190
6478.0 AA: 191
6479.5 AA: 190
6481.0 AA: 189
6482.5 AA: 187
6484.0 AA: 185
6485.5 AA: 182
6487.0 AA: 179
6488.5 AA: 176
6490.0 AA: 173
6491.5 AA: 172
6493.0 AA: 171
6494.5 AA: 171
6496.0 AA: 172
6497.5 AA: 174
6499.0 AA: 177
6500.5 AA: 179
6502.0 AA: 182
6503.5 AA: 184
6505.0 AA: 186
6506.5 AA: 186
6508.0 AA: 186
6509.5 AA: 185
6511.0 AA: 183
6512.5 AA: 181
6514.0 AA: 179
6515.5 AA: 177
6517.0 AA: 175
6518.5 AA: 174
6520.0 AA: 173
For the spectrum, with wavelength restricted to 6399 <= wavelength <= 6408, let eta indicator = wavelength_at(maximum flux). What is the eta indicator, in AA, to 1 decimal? 6400.0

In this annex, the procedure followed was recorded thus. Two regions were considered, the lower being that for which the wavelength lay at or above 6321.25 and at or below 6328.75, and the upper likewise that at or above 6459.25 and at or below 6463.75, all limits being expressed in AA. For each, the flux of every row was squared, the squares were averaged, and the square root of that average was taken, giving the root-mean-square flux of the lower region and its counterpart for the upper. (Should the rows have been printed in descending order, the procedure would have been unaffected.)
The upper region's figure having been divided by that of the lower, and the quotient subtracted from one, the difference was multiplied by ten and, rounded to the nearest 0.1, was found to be -1.0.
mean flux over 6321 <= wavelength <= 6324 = 178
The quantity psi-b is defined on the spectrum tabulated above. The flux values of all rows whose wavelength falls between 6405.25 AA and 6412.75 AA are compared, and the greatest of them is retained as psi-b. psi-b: 185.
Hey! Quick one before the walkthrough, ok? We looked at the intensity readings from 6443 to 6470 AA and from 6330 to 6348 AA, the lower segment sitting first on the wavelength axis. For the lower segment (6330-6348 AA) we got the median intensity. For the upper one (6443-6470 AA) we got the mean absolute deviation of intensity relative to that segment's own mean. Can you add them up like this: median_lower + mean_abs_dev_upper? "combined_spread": 165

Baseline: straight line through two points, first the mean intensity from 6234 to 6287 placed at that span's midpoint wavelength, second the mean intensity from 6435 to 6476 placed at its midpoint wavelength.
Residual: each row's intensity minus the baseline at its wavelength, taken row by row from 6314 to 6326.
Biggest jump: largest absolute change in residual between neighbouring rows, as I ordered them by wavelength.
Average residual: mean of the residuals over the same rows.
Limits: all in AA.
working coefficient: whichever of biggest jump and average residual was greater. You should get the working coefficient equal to 3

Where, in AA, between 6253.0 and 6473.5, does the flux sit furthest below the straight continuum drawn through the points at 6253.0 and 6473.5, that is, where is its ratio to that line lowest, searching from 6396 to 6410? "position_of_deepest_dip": 6409.0 AA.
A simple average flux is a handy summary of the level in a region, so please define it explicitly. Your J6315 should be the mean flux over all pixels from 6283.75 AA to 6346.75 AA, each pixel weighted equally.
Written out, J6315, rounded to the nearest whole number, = 178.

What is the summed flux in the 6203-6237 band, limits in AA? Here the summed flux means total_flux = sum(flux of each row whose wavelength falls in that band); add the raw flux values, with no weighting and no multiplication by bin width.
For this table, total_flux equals 4328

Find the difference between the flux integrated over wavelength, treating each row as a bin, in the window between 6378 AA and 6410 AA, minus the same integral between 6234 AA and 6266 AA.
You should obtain 10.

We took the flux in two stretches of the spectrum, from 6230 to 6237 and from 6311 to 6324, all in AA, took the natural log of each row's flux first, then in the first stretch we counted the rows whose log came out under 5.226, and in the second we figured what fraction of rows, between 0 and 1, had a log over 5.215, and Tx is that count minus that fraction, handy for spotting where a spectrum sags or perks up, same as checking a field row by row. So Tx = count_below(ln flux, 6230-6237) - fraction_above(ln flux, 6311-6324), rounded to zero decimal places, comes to -1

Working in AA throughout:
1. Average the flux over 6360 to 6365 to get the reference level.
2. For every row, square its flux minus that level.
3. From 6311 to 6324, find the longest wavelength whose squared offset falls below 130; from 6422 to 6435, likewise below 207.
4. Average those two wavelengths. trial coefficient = 6379.0 AA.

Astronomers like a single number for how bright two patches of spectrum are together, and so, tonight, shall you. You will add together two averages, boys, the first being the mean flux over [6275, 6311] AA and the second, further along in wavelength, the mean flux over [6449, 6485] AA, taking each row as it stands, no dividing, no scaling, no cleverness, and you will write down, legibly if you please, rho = 379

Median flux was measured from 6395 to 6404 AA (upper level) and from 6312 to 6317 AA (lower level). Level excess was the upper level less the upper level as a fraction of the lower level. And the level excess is 188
